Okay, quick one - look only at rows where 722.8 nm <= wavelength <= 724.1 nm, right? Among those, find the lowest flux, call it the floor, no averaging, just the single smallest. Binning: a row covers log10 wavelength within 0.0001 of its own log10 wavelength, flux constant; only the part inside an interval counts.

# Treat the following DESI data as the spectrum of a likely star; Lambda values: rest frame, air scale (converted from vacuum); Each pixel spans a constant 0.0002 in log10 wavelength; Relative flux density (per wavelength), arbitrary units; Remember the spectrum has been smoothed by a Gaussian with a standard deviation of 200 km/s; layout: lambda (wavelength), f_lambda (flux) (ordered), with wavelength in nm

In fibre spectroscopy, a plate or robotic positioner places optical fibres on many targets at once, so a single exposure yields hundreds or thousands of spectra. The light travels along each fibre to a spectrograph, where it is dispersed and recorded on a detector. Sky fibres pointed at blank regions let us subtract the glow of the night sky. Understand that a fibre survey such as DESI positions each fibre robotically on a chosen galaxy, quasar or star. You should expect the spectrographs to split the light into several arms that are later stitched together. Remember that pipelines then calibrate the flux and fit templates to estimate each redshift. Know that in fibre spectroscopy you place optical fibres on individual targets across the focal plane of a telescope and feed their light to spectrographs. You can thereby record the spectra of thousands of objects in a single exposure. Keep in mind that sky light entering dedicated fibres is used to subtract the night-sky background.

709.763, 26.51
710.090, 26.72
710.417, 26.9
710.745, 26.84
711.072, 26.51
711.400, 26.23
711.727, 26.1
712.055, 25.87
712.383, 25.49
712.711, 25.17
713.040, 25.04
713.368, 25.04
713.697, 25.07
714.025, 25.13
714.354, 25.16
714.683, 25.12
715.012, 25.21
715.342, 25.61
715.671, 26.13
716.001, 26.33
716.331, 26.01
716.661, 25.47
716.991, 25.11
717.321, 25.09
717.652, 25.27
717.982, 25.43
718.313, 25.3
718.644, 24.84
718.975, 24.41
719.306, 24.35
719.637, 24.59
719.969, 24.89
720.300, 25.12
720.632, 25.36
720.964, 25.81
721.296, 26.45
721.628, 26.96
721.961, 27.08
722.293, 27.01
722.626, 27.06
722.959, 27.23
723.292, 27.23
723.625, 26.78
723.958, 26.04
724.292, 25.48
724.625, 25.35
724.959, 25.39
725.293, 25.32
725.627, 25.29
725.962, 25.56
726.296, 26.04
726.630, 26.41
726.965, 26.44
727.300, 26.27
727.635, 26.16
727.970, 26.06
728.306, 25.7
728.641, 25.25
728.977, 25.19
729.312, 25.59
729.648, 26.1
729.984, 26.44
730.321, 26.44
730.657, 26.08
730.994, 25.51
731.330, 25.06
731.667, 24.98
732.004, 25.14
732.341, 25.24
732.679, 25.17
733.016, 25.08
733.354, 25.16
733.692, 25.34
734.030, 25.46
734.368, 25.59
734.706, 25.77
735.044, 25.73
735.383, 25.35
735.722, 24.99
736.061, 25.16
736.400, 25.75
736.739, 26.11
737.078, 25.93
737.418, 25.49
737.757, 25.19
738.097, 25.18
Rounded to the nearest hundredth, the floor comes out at 26.04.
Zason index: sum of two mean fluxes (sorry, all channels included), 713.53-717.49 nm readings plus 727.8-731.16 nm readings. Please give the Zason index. 51.3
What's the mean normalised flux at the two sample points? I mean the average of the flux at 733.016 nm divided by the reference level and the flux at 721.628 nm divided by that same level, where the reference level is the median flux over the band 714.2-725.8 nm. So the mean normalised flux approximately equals 1.02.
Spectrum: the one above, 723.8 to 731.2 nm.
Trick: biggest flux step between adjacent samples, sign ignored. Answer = 0.57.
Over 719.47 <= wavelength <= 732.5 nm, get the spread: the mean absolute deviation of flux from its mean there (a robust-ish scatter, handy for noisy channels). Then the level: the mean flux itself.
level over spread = 41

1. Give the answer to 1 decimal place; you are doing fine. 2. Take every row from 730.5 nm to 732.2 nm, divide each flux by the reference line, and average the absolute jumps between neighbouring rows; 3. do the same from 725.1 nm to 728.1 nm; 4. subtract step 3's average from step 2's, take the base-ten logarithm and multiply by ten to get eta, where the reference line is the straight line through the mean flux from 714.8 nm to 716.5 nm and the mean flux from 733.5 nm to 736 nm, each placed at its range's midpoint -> -23.4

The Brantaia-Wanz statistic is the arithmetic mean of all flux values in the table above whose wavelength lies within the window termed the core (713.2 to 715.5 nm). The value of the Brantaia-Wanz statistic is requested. 25.2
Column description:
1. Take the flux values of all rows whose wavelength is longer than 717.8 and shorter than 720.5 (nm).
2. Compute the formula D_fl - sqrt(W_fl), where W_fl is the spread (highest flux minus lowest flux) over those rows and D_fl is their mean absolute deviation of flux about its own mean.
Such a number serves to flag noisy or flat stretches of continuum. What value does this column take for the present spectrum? -0.72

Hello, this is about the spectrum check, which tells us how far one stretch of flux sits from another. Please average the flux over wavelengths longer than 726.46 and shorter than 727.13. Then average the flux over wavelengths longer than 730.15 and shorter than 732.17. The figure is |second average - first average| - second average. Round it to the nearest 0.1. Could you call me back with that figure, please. -24.6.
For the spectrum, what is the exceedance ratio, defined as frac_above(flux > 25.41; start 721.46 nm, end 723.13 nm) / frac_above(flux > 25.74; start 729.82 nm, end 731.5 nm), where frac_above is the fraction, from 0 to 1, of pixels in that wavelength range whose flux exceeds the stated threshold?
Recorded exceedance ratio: 1.7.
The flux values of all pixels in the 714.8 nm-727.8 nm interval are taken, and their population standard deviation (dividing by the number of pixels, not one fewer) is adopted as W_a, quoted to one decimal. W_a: 0.8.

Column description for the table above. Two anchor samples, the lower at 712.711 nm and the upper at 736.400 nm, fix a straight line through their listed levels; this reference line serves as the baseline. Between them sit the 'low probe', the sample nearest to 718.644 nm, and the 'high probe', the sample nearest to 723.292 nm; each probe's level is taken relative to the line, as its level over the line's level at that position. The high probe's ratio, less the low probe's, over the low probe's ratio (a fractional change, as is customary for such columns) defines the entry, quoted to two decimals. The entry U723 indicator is 0.09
